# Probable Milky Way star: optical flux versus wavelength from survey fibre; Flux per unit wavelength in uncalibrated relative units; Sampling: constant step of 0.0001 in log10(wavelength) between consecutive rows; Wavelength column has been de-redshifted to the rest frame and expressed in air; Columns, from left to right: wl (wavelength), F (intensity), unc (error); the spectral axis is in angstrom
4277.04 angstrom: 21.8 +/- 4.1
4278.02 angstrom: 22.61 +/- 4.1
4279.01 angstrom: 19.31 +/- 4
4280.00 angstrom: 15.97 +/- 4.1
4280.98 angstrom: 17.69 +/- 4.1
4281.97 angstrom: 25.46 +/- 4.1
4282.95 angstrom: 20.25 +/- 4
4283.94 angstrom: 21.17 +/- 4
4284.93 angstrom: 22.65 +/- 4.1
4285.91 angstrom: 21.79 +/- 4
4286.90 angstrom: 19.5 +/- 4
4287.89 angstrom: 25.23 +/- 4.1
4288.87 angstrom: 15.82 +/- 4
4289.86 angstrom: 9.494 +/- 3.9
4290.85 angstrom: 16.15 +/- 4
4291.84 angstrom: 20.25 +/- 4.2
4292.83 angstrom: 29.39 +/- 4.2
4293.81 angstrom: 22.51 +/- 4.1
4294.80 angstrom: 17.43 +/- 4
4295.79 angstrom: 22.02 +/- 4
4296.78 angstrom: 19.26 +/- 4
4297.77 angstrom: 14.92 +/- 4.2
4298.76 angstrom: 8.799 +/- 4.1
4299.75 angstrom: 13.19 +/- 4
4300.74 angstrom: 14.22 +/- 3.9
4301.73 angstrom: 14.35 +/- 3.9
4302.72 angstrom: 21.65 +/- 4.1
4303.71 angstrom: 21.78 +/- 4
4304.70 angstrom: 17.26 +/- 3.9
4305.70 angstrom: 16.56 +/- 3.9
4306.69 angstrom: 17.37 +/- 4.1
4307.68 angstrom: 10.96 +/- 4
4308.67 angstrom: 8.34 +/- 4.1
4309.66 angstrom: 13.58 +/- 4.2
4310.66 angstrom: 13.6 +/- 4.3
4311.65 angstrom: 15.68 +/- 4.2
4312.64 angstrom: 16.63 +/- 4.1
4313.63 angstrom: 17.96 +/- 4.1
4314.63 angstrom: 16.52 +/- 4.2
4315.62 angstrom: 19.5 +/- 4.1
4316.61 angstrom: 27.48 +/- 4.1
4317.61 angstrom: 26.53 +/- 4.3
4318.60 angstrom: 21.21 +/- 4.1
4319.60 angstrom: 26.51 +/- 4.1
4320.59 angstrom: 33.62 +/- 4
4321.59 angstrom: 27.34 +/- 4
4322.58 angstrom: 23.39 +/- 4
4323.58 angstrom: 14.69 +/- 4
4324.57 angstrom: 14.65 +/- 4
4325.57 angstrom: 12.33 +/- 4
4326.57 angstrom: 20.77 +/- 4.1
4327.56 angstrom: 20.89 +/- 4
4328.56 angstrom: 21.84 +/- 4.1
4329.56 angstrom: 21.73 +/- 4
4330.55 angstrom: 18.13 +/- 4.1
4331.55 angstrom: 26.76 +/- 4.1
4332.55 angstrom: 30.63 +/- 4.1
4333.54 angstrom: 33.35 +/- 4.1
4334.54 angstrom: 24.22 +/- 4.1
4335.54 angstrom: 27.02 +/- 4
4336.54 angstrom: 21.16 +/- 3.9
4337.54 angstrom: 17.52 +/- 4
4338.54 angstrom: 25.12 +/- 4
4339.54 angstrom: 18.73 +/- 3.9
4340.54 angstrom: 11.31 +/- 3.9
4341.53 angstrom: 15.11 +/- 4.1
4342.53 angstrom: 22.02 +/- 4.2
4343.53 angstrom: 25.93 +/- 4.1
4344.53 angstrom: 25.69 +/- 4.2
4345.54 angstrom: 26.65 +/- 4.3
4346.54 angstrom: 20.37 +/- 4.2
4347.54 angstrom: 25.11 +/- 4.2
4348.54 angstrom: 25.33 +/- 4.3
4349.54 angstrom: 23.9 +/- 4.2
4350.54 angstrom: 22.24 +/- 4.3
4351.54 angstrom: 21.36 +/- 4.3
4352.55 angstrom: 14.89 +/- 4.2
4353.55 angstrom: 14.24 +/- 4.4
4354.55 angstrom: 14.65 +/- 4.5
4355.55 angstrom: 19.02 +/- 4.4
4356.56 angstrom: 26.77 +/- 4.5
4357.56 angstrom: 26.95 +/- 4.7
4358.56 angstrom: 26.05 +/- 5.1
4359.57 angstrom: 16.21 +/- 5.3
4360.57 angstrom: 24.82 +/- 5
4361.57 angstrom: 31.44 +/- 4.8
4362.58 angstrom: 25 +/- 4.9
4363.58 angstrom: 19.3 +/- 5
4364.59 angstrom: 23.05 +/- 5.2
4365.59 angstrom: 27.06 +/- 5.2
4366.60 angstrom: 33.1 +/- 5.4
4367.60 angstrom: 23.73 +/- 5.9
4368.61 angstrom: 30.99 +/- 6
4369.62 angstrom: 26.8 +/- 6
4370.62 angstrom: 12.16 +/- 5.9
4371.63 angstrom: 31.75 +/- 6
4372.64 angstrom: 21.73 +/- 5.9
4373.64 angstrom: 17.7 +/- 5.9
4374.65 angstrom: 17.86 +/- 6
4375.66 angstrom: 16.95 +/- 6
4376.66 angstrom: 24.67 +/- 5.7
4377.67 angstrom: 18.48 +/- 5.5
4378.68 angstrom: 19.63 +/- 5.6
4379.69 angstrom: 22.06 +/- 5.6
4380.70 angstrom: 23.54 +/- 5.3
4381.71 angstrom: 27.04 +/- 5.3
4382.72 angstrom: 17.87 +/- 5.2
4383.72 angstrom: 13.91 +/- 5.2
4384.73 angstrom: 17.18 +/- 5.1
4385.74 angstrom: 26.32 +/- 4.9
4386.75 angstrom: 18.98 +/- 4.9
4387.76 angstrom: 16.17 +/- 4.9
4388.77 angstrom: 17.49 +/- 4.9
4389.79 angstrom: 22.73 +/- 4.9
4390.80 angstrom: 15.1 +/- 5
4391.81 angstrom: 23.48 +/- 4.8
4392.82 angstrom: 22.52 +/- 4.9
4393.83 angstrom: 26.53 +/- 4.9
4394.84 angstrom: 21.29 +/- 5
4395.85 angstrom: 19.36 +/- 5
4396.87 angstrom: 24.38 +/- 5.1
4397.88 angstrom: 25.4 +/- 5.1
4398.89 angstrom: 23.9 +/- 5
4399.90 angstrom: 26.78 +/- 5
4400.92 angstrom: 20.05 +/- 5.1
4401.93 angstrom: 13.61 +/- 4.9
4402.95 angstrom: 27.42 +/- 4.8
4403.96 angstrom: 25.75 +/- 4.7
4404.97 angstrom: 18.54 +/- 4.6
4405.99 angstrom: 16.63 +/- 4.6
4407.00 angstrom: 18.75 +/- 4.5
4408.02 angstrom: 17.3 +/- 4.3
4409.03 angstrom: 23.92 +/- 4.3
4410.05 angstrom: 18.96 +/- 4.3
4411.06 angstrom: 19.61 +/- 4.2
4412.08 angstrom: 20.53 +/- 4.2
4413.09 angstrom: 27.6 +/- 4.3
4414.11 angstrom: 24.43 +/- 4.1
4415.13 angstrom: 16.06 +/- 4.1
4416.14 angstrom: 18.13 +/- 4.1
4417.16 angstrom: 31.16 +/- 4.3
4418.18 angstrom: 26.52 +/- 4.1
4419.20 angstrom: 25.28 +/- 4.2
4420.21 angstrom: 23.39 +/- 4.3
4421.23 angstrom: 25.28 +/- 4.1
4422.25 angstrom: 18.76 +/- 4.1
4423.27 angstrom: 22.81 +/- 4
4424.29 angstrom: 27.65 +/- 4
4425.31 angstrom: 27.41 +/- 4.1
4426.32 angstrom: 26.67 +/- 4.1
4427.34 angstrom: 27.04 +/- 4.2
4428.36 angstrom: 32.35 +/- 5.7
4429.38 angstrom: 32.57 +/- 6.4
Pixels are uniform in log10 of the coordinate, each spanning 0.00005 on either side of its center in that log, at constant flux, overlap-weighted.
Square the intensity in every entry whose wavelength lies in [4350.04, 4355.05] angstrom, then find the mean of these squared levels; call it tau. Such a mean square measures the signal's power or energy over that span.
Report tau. 318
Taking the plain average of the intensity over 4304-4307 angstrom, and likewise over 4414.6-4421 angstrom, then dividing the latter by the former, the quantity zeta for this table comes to 1.4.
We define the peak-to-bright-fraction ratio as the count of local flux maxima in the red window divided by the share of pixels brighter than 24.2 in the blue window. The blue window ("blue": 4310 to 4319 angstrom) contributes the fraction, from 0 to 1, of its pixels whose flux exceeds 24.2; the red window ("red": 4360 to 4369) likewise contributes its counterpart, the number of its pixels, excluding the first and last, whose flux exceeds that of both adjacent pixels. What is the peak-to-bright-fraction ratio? 9.0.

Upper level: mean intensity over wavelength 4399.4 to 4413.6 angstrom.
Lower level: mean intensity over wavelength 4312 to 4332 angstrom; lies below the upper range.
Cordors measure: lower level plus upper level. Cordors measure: 42.5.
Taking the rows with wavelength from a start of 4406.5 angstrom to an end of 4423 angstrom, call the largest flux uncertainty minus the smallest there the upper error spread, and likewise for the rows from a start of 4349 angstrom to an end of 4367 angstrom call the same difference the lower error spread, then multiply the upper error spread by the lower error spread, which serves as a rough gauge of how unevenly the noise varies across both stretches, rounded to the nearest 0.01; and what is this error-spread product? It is 0.48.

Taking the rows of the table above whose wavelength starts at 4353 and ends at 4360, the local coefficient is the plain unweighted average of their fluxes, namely 20.6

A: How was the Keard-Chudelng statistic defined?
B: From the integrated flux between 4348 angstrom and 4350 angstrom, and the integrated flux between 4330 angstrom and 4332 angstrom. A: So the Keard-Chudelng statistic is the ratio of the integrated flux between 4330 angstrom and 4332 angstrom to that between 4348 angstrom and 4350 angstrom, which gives 0.91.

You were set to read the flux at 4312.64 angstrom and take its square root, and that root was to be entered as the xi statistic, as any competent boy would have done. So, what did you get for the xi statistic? 4.1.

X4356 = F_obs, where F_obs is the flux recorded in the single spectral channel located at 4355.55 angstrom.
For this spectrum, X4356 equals 19.02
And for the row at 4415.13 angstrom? 16.06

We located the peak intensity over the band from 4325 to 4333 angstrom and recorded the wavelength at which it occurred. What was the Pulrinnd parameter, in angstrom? 4332.55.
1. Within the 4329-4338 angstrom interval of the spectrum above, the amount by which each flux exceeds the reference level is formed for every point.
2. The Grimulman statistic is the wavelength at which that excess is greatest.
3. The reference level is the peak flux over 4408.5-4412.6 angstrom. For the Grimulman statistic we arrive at 4333.54 angstrom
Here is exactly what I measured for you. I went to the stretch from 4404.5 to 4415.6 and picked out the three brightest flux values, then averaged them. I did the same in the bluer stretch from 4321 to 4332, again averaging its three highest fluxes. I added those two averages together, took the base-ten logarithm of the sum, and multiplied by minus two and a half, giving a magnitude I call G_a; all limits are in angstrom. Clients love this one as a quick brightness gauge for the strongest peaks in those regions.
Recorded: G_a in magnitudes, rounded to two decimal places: -4.27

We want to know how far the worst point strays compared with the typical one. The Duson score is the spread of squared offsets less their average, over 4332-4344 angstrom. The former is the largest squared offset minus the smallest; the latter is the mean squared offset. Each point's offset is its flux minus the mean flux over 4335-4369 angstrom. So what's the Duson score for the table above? 92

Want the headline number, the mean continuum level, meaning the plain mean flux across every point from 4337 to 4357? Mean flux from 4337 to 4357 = 20.8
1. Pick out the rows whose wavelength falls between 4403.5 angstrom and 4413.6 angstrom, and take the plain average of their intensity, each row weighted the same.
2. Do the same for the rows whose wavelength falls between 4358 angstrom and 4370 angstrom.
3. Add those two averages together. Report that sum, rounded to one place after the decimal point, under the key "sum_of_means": 46.4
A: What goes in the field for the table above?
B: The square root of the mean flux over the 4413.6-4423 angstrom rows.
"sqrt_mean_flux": 4.8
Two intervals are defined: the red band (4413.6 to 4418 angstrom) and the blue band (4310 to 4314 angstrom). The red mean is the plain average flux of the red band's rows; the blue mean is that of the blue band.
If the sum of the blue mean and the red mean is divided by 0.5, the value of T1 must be 77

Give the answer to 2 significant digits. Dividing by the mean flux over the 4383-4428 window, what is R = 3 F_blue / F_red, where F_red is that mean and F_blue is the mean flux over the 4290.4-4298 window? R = 2.8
